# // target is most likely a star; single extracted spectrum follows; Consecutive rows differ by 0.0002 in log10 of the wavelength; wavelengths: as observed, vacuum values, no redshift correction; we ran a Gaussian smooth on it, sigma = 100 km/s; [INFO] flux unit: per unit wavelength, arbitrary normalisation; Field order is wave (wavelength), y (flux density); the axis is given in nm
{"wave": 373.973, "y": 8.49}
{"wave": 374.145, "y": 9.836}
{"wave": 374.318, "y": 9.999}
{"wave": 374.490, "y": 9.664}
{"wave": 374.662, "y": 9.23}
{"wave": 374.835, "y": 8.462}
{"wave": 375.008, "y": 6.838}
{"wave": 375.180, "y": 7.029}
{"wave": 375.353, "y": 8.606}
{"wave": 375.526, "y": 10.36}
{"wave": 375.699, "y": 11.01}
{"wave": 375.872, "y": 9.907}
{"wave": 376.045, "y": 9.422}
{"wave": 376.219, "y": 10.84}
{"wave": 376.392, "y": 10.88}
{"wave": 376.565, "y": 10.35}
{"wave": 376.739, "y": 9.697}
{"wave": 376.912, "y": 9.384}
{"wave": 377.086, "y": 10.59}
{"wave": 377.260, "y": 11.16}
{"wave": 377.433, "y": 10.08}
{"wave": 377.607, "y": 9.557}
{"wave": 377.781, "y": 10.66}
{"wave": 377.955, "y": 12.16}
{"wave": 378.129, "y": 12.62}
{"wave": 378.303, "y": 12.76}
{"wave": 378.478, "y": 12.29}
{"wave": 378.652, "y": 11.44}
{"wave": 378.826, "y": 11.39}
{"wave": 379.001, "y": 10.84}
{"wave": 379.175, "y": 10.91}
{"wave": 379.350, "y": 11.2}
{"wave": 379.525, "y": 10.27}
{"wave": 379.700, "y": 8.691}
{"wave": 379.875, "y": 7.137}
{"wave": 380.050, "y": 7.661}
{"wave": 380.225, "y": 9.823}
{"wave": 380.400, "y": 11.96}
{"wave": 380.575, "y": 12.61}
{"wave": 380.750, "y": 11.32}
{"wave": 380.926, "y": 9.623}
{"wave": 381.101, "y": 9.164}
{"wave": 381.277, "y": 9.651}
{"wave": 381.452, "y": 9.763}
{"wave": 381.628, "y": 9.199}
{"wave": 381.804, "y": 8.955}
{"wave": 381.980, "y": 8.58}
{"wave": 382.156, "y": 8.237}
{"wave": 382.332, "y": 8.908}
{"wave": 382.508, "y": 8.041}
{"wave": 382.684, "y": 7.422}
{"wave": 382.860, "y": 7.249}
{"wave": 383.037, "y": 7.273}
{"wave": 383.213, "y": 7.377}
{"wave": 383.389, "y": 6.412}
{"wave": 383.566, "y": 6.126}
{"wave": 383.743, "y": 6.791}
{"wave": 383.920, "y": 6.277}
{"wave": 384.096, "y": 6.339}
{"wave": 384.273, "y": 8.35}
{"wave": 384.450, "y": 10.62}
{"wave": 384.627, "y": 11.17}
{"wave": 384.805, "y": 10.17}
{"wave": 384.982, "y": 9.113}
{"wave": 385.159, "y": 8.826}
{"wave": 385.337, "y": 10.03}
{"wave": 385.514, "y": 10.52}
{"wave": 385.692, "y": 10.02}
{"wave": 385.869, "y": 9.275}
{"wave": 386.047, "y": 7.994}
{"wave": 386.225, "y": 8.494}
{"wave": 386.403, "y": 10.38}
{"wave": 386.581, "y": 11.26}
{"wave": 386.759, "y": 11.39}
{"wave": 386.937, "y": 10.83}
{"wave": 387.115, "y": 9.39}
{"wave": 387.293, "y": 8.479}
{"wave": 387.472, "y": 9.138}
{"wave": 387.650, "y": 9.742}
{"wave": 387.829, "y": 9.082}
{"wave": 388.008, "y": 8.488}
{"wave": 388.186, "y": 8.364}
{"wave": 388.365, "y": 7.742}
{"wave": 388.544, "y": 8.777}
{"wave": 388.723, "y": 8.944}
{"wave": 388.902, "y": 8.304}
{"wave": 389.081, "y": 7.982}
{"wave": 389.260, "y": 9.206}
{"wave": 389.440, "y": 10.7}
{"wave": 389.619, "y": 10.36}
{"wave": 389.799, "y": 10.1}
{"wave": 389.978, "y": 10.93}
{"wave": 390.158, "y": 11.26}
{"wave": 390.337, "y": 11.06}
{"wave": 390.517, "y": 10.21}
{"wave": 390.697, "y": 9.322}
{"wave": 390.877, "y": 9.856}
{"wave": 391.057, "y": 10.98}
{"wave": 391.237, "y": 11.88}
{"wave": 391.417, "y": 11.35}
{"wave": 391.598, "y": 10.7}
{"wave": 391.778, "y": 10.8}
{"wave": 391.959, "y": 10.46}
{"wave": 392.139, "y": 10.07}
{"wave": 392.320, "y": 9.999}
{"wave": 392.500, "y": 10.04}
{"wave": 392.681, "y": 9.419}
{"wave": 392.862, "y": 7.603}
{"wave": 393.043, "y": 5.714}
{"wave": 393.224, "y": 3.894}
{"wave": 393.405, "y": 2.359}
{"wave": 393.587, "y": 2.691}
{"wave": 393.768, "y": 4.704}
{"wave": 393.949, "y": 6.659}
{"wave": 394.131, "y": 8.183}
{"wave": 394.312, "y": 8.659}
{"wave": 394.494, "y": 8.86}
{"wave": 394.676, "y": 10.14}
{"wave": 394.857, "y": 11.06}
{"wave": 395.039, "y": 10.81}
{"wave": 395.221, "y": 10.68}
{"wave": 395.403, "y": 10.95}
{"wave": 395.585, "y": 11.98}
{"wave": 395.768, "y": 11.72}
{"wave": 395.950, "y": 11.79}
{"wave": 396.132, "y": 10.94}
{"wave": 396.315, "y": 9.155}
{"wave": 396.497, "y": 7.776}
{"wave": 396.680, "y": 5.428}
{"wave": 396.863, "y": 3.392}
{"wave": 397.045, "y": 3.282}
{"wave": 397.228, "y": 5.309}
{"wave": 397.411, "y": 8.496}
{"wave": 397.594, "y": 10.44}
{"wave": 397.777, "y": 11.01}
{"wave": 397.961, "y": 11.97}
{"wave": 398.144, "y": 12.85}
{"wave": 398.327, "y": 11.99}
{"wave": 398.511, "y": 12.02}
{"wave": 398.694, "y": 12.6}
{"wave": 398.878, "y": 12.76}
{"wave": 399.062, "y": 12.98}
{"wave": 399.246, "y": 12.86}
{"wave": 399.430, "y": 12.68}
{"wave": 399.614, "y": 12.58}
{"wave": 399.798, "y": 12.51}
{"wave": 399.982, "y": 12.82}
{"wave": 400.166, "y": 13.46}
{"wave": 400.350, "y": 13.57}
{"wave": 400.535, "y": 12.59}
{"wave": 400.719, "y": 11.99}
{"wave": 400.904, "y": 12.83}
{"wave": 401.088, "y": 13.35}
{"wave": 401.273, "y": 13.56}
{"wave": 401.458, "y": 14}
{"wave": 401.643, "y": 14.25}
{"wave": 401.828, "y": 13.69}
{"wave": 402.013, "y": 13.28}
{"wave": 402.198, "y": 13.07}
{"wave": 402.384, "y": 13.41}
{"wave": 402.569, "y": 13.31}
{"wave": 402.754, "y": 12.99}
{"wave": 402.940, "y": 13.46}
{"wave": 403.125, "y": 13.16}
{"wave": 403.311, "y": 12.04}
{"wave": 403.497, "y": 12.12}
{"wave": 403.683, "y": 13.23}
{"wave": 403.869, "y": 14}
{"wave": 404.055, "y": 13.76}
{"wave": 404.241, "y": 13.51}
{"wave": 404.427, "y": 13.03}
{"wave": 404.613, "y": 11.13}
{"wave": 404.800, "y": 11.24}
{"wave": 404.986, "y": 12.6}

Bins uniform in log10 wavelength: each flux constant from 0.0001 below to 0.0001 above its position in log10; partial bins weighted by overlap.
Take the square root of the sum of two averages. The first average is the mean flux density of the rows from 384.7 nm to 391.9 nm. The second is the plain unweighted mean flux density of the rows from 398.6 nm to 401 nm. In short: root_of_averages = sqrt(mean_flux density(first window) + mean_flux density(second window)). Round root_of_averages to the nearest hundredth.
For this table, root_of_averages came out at 4.75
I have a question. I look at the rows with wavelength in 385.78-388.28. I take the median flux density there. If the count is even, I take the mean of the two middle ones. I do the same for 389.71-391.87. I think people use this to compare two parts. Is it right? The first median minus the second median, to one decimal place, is -1.7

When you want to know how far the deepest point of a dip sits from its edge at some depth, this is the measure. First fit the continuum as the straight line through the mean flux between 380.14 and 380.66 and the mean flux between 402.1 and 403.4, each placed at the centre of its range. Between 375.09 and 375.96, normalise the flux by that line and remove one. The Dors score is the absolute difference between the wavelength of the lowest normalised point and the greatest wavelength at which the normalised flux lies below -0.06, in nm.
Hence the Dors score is 0.69 nm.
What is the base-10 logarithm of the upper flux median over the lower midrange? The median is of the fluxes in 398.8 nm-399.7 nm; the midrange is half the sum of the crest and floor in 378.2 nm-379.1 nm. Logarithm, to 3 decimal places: 0.034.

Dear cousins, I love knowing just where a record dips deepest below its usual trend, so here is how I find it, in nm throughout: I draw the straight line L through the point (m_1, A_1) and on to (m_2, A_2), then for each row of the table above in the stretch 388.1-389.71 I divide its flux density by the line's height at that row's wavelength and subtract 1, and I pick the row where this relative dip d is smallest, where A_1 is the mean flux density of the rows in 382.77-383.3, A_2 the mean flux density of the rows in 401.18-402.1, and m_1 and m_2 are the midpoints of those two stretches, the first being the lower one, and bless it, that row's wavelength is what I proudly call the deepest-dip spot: 388.365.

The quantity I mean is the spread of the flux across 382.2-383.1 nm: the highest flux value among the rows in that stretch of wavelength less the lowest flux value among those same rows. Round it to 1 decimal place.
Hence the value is 1.7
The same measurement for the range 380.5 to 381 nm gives 3.0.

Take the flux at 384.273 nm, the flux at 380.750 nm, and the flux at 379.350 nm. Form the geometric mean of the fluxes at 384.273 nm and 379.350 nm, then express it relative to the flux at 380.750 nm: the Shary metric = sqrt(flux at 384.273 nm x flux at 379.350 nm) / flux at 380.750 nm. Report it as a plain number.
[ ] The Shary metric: 0.85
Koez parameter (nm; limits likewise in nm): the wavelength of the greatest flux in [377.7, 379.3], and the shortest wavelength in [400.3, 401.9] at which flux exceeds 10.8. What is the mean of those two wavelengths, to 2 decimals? 389.33 nm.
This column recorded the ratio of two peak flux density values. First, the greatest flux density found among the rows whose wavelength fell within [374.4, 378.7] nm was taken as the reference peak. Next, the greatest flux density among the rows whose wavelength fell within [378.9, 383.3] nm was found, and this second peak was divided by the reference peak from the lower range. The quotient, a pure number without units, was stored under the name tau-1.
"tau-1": 0.99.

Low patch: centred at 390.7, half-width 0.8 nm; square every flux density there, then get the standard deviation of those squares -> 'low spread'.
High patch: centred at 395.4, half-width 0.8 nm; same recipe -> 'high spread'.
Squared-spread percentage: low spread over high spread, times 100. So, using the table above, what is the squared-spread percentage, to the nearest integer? 128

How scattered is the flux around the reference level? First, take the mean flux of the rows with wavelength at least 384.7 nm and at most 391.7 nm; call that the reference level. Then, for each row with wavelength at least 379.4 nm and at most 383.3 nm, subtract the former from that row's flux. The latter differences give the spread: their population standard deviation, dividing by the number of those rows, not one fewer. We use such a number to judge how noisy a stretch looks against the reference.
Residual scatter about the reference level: 1.5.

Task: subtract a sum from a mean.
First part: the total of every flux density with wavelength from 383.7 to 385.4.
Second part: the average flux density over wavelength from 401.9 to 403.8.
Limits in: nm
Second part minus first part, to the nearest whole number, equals -75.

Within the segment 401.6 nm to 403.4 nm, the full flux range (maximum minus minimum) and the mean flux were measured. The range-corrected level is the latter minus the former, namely 11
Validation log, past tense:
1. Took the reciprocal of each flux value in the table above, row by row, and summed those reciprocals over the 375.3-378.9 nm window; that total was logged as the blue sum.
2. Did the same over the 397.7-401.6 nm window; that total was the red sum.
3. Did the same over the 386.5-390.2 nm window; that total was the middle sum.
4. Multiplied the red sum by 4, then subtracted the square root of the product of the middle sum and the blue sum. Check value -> 4.5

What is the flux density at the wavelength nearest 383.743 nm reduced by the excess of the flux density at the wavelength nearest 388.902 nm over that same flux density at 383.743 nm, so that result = 5.3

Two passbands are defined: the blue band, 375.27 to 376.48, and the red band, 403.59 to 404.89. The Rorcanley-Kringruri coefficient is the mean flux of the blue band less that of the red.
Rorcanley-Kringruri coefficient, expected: -2.7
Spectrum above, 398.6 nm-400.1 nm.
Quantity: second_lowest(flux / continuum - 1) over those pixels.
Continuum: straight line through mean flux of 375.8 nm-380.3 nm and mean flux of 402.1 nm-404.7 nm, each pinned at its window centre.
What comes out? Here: 0.00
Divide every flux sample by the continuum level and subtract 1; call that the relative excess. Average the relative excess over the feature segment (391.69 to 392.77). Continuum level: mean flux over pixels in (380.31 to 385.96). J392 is 0.14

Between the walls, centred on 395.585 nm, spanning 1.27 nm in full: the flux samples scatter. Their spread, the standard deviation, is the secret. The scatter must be 0.5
